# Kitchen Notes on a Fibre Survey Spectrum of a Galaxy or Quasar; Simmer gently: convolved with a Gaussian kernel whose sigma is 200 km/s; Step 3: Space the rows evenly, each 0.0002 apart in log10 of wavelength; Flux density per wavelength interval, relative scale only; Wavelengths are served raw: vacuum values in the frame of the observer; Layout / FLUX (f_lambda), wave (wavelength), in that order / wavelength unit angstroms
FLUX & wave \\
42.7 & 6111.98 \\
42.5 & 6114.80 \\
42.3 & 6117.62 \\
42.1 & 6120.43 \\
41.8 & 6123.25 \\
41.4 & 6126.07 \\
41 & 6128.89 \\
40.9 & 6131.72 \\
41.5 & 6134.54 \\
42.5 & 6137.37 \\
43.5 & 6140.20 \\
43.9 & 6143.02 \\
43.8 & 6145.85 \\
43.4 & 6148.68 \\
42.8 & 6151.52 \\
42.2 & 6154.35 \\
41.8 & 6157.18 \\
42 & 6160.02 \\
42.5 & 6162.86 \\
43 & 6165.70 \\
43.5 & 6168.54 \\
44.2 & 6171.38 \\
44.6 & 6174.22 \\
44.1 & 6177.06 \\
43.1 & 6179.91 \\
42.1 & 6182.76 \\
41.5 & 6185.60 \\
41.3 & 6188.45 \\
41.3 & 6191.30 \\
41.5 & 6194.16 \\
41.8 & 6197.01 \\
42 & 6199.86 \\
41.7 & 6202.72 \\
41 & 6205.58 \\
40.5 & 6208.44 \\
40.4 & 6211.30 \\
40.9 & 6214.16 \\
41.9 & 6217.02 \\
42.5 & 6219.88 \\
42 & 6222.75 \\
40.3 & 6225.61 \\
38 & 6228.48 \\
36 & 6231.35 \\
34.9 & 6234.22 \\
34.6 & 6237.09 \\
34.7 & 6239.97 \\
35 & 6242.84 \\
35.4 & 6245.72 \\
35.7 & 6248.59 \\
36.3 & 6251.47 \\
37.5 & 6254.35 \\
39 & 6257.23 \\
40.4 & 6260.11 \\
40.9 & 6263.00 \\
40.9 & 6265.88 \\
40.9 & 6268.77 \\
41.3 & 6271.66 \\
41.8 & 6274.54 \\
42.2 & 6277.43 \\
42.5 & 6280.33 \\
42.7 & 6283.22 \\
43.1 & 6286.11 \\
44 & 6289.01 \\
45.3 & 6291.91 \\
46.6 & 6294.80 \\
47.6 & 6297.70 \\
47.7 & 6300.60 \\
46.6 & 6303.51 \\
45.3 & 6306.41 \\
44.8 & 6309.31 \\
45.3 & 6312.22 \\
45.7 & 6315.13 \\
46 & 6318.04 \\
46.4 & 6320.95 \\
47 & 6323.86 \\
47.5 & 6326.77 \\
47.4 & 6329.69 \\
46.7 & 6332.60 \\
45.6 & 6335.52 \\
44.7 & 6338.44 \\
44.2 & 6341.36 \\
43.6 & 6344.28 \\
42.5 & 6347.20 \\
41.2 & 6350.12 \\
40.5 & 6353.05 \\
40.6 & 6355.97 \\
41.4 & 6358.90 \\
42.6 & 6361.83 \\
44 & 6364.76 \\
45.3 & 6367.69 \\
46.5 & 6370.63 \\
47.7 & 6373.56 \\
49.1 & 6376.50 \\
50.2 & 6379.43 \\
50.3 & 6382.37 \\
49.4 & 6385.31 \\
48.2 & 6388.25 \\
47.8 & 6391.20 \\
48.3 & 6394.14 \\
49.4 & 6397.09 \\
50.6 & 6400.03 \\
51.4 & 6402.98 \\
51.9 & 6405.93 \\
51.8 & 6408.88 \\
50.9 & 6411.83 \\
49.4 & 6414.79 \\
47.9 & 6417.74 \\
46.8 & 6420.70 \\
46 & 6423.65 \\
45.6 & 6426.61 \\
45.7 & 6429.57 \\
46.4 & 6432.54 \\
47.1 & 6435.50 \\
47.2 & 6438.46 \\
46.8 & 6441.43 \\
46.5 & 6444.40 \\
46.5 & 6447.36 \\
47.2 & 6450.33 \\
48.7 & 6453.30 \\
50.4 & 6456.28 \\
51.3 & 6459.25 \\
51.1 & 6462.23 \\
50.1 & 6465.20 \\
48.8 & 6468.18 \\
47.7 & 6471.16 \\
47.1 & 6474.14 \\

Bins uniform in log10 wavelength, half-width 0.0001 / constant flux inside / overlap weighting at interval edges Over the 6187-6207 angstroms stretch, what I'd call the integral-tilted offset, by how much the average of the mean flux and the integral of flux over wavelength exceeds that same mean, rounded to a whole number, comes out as 394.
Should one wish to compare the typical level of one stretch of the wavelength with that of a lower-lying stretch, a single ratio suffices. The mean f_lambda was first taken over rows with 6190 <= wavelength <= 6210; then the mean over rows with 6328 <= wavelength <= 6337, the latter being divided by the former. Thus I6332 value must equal 1.125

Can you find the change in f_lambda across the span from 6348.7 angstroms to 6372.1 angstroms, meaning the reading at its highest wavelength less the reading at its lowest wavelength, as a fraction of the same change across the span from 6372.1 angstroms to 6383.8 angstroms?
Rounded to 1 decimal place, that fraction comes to 2.0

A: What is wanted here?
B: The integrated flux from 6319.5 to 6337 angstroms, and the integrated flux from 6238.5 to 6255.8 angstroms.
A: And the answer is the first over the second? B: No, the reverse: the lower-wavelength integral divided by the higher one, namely 0.76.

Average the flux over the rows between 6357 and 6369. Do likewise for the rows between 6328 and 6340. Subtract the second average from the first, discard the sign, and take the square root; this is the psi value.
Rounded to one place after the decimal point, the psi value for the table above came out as 1.7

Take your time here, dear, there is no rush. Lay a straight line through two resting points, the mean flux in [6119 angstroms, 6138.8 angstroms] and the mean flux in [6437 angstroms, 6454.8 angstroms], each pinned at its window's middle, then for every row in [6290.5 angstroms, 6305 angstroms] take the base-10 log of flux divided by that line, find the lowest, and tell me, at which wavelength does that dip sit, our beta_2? 6291.91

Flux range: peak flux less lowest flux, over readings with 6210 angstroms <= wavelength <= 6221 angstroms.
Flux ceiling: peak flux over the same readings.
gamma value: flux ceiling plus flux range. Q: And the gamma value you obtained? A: 44.6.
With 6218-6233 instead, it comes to 49.0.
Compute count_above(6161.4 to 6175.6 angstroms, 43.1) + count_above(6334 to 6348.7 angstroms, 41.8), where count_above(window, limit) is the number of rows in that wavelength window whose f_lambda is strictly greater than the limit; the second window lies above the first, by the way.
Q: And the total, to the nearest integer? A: 8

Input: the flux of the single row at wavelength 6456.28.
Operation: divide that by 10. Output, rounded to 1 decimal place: 5.0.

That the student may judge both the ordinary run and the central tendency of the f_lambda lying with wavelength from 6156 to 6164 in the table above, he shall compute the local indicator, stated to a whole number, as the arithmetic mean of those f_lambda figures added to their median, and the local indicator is 84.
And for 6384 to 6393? 97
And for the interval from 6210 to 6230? 82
